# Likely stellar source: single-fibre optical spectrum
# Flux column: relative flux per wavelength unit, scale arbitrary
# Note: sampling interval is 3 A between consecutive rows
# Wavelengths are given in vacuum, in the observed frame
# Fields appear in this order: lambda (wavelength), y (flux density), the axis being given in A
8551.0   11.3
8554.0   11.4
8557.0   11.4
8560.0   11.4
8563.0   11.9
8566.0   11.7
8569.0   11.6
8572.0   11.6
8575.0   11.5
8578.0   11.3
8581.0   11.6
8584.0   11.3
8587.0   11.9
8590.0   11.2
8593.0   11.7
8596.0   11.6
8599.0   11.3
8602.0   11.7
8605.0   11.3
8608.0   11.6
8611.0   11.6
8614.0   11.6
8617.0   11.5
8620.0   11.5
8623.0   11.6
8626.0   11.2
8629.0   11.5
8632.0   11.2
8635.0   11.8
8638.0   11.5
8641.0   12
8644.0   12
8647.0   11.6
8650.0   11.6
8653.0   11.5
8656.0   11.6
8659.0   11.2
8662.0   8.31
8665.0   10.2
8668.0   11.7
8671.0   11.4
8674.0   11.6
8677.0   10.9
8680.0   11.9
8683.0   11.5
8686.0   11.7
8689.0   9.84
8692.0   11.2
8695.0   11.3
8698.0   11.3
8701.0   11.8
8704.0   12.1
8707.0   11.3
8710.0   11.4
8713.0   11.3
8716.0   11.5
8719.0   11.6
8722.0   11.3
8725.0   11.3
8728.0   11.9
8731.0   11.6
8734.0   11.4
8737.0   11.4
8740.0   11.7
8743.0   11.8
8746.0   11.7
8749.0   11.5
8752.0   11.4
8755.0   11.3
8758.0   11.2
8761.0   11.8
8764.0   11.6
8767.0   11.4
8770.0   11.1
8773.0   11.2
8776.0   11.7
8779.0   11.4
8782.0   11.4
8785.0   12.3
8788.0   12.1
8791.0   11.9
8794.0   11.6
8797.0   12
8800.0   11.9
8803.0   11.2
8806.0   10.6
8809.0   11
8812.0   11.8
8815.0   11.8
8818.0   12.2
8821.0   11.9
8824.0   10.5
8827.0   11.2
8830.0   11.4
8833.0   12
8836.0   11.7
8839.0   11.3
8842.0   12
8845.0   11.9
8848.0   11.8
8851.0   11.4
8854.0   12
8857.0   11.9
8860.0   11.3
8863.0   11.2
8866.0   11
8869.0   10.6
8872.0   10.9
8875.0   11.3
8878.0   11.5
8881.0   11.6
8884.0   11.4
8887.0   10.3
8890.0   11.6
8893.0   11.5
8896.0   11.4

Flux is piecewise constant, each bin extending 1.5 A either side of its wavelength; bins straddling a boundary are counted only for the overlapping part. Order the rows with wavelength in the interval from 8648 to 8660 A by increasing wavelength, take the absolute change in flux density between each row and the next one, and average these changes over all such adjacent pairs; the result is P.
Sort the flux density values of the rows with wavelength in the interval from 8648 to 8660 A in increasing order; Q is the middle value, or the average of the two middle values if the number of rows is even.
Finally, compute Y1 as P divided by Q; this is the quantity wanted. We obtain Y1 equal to 0.017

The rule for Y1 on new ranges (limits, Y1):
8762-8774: 0.018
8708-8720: 0.012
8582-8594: 0.052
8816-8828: 0.069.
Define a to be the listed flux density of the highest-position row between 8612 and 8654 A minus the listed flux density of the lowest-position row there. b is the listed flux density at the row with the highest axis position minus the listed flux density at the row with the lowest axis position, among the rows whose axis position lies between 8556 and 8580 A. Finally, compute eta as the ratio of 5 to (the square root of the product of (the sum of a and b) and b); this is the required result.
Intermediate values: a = -0.10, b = -0.10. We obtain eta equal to 35.4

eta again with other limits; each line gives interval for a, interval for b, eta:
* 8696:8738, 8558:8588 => 9.1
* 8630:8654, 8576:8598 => 11.8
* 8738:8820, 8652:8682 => 8.3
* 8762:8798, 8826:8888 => 7.5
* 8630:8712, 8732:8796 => 17.7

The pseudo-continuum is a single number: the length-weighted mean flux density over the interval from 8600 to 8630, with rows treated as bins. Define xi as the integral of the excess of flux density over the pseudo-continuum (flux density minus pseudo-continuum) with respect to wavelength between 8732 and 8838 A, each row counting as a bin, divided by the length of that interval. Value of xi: 0.04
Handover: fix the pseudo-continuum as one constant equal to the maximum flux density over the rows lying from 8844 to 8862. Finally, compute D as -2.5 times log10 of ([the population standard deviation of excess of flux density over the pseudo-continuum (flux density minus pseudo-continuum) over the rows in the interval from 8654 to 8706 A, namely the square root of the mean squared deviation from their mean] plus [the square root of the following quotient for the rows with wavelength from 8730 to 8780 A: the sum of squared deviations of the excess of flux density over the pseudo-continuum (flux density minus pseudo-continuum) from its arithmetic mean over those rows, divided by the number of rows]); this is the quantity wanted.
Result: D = -0.1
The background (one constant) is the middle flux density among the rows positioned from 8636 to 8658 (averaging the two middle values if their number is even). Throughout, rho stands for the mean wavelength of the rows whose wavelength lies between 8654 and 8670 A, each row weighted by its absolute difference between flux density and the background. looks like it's 8662.7 A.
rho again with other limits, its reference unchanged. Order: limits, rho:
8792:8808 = 8802.9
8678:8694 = 8688.1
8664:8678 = 8669.1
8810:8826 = 8820.4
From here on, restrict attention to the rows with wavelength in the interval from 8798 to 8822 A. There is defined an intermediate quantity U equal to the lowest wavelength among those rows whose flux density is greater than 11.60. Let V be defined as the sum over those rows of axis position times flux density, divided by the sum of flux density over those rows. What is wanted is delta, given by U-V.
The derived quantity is -10.7 A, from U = 8800.0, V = 8810.7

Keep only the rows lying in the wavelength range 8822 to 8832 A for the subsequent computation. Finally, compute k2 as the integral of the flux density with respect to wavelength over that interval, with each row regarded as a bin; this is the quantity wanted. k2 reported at 111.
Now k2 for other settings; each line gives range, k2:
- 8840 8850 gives 118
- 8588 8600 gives 138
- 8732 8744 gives 139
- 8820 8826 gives 67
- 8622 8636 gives 160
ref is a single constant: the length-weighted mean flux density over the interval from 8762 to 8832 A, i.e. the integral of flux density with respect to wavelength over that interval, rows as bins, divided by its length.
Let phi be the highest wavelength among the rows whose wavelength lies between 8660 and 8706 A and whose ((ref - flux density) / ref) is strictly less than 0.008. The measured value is 8704.0 A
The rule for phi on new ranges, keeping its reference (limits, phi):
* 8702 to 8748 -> 8746.0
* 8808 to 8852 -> 8848.0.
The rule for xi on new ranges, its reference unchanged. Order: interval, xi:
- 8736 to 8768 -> 0.02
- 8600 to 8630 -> 0.00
